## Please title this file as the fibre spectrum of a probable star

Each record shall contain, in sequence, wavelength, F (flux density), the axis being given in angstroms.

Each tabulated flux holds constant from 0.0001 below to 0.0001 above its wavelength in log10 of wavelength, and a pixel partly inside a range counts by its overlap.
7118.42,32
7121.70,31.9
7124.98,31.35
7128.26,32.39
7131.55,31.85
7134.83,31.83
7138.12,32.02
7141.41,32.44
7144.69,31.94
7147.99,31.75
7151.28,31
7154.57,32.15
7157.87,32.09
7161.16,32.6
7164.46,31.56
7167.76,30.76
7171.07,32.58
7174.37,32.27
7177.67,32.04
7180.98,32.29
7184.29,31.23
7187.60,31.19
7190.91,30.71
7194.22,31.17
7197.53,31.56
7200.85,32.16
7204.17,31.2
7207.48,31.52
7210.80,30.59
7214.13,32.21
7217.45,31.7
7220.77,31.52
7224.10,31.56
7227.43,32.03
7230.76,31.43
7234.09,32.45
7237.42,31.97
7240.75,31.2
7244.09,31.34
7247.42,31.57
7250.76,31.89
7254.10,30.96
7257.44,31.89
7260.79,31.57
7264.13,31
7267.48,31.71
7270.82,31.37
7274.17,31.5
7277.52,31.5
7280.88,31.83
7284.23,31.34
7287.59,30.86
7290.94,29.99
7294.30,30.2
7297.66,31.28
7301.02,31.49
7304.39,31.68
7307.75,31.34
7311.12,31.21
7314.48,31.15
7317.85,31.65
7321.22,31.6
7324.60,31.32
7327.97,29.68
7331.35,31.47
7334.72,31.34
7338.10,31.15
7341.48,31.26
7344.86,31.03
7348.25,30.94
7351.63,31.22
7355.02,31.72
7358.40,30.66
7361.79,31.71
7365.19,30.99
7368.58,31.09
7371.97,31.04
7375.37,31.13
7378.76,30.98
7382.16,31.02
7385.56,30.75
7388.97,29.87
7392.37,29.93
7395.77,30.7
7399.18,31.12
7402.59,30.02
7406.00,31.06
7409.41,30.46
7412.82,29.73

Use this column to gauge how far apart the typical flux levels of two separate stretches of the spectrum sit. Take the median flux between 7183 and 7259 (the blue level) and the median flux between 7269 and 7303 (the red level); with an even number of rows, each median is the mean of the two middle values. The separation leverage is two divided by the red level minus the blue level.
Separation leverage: -12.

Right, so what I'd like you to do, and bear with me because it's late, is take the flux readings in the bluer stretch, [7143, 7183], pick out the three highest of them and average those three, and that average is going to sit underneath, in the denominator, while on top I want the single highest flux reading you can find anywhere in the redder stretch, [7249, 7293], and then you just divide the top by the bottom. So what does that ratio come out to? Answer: 0.982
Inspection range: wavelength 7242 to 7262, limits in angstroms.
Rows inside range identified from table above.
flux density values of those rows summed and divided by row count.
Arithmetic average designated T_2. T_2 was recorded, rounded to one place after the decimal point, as 31.5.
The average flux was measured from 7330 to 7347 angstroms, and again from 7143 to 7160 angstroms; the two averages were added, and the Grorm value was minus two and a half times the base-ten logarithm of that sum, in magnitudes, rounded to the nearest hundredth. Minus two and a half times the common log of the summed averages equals -4.50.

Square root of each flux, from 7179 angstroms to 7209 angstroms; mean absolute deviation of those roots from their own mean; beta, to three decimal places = 0.034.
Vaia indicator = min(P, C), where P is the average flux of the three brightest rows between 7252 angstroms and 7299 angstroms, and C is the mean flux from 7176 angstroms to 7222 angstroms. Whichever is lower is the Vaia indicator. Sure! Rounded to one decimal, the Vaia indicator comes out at 31.5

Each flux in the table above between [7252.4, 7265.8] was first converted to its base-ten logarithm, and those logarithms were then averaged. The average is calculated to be 1.50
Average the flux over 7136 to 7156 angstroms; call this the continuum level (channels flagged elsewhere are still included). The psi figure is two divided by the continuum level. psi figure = 0.0627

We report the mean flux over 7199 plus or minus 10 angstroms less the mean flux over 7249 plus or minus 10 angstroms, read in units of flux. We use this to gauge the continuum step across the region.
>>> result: -0.09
